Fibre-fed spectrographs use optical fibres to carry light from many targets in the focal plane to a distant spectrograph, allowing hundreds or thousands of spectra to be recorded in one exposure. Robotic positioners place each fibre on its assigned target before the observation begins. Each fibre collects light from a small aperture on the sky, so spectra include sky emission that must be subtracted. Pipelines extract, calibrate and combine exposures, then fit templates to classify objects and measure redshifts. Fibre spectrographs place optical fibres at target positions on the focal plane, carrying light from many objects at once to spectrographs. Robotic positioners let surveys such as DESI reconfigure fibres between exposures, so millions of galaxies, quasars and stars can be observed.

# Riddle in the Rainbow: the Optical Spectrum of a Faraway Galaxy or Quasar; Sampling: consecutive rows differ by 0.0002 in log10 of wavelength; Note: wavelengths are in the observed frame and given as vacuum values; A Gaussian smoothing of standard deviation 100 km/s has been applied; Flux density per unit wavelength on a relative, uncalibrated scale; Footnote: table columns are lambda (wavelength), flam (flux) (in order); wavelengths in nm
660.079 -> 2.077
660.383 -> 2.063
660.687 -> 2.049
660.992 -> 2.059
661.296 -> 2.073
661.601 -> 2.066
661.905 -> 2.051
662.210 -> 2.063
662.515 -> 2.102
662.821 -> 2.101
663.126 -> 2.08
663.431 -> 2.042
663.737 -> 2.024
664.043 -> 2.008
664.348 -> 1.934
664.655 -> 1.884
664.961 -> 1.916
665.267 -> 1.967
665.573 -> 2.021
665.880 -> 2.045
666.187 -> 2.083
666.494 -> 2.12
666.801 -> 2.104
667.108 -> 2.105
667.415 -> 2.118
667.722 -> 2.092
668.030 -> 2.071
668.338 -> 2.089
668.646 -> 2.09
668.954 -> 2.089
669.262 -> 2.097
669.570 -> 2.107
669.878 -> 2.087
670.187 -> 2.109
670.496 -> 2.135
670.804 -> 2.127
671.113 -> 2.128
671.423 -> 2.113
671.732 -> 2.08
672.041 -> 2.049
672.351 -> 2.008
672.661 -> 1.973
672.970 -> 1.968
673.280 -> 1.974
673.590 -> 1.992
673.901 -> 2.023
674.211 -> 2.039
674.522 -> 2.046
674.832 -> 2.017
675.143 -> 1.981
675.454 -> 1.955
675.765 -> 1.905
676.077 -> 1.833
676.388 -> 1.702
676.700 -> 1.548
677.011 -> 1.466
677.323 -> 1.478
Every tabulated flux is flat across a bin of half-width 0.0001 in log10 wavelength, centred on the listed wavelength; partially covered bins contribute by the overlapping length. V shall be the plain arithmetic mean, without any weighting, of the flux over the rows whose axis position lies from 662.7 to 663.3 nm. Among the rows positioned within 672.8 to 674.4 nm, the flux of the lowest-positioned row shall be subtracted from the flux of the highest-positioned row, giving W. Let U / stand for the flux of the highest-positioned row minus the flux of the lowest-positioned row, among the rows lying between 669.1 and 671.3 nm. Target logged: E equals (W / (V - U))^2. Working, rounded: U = 0.03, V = 2.09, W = 0.071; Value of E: 0.0012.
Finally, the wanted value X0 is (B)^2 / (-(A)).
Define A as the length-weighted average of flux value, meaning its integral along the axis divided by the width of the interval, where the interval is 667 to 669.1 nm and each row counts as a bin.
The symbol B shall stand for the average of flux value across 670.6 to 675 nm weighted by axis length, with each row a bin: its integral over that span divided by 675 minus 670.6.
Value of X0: -1.99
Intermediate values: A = 2.09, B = 2.04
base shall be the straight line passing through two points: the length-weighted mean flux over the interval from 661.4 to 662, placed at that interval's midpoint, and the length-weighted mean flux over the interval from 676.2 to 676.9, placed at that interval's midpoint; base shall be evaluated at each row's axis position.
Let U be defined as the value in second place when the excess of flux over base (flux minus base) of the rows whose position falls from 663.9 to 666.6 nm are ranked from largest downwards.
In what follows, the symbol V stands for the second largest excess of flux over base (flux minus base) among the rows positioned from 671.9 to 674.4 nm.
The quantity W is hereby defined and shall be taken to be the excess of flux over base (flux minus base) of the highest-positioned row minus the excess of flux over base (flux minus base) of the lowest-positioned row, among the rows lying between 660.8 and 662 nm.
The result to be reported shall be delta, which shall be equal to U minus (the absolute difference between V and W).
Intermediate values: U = 0.15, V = 0.32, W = 0.02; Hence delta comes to -0.15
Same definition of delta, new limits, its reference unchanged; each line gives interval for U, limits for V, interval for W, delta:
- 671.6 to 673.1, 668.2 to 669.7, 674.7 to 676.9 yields -0.38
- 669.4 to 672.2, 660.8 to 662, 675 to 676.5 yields 0.09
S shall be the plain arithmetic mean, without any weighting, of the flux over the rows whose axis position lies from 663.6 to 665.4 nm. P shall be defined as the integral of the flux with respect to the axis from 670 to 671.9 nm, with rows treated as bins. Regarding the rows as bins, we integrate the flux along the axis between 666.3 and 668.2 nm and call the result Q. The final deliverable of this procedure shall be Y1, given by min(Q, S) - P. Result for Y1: -2.1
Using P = 4.0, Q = 3.99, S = 1.96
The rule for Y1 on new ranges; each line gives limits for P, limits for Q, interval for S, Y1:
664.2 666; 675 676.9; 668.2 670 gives -1.4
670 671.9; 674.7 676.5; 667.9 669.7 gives -1.9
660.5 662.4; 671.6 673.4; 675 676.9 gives -2.1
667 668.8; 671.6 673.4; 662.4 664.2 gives -1.7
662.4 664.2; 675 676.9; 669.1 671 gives -1.6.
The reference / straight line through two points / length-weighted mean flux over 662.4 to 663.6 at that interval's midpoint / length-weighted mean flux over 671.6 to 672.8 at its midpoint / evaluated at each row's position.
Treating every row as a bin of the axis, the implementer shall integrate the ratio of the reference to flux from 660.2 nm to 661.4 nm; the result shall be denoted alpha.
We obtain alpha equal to 1.22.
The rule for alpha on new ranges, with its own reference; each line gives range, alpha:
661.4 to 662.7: 1.31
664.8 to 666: 1.25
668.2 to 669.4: 1.17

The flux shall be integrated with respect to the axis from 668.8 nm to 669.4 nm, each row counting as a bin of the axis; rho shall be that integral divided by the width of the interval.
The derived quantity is 2.09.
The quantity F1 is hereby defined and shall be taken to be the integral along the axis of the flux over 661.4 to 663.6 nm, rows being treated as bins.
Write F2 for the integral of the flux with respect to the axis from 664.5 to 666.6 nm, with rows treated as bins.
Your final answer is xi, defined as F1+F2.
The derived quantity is 8.8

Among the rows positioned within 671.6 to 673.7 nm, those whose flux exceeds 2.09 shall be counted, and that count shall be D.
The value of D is 0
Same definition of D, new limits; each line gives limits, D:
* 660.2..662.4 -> 0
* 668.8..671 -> 5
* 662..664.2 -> 2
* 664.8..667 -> 2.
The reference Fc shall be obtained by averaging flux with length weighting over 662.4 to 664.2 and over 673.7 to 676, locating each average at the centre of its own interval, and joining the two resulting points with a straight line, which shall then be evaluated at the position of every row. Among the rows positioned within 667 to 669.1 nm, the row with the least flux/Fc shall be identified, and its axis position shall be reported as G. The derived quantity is 668.030 nm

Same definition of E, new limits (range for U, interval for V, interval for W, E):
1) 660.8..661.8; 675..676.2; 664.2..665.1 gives 0.0001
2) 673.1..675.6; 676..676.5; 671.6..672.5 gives 0.0016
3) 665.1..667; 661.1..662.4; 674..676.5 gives 0.0306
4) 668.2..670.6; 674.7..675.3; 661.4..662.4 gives 0.0000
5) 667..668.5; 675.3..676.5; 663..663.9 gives 0.0009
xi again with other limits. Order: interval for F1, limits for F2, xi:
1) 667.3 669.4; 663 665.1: 8.6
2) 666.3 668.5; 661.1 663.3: 9.2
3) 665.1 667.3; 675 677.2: 8.4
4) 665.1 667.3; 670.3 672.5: 9.1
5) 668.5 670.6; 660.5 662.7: 9.0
